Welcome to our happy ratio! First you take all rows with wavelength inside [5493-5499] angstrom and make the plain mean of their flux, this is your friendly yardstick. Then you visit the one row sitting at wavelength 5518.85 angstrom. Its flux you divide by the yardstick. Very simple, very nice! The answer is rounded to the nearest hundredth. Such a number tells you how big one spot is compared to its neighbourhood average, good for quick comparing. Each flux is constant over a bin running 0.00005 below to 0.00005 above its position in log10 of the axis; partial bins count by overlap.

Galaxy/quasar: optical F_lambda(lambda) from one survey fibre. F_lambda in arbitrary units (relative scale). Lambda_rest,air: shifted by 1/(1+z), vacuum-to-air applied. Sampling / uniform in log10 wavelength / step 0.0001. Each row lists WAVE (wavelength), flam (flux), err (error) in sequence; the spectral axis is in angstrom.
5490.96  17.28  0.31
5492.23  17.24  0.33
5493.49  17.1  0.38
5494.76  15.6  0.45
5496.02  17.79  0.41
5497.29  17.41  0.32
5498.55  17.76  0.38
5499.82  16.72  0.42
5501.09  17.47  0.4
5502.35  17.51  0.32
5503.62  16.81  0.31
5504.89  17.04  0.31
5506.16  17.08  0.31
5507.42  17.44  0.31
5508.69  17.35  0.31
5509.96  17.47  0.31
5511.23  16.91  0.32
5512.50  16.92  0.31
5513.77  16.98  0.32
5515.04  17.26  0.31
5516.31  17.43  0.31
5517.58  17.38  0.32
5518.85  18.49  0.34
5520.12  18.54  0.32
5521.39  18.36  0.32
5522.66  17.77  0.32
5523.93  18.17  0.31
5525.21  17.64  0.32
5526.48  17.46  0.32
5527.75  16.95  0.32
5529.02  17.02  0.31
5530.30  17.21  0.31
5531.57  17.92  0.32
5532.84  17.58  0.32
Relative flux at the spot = 1.08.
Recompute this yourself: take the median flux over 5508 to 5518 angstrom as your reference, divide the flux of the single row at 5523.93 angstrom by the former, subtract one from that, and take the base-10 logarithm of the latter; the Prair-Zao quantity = -1.3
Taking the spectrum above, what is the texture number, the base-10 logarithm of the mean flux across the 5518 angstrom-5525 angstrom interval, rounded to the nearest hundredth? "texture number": 1.26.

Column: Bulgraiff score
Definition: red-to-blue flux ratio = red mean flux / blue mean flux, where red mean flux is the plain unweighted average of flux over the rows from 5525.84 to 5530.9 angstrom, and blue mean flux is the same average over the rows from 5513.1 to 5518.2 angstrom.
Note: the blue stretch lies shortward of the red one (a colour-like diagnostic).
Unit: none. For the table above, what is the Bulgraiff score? 0.99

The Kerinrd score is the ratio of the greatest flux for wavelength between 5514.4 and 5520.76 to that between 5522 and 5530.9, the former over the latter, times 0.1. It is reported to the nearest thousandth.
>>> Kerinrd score 0.102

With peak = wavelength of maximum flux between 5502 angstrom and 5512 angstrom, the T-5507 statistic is 5502.35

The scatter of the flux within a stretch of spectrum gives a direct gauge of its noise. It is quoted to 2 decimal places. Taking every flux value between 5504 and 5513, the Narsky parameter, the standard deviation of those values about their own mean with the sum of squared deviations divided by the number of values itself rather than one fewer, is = 0.22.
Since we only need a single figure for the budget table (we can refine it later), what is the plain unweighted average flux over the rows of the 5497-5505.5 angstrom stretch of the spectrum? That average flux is 17.2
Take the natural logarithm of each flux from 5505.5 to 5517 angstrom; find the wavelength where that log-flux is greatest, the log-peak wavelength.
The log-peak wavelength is 5509.96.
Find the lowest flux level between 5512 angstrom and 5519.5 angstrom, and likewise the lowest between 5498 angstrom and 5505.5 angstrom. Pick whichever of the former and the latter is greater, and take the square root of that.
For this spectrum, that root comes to 4.11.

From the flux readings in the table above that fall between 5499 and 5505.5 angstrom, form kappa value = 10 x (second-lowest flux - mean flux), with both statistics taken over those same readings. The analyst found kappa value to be -3.0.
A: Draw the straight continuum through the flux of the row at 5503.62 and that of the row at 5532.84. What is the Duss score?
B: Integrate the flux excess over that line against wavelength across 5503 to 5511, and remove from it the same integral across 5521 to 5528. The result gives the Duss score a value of -0.4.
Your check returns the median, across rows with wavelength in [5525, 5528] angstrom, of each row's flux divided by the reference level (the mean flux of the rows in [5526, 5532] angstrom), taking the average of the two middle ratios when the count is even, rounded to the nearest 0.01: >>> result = 1.01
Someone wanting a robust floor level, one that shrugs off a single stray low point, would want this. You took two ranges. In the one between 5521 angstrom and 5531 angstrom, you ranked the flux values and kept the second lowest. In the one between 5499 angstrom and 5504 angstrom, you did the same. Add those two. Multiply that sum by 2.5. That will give 84.6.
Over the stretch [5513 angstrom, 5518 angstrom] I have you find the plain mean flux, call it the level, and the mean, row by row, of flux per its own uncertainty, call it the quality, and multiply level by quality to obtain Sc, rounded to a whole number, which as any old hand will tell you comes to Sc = 946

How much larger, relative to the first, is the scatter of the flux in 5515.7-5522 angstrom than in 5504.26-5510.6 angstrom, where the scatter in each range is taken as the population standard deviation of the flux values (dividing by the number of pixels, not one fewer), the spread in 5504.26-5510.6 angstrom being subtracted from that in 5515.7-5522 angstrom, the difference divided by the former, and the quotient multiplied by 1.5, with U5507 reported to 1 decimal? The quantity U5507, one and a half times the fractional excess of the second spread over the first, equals 2.8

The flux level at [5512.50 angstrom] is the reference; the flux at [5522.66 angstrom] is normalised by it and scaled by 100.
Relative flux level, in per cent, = 105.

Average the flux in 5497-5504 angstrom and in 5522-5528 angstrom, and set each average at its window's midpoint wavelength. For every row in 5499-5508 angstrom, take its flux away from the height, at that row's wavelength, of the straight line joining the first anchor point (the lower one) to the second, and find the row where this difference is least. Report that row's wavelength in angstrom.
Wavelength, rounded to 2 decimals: 5502.35 angstrom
